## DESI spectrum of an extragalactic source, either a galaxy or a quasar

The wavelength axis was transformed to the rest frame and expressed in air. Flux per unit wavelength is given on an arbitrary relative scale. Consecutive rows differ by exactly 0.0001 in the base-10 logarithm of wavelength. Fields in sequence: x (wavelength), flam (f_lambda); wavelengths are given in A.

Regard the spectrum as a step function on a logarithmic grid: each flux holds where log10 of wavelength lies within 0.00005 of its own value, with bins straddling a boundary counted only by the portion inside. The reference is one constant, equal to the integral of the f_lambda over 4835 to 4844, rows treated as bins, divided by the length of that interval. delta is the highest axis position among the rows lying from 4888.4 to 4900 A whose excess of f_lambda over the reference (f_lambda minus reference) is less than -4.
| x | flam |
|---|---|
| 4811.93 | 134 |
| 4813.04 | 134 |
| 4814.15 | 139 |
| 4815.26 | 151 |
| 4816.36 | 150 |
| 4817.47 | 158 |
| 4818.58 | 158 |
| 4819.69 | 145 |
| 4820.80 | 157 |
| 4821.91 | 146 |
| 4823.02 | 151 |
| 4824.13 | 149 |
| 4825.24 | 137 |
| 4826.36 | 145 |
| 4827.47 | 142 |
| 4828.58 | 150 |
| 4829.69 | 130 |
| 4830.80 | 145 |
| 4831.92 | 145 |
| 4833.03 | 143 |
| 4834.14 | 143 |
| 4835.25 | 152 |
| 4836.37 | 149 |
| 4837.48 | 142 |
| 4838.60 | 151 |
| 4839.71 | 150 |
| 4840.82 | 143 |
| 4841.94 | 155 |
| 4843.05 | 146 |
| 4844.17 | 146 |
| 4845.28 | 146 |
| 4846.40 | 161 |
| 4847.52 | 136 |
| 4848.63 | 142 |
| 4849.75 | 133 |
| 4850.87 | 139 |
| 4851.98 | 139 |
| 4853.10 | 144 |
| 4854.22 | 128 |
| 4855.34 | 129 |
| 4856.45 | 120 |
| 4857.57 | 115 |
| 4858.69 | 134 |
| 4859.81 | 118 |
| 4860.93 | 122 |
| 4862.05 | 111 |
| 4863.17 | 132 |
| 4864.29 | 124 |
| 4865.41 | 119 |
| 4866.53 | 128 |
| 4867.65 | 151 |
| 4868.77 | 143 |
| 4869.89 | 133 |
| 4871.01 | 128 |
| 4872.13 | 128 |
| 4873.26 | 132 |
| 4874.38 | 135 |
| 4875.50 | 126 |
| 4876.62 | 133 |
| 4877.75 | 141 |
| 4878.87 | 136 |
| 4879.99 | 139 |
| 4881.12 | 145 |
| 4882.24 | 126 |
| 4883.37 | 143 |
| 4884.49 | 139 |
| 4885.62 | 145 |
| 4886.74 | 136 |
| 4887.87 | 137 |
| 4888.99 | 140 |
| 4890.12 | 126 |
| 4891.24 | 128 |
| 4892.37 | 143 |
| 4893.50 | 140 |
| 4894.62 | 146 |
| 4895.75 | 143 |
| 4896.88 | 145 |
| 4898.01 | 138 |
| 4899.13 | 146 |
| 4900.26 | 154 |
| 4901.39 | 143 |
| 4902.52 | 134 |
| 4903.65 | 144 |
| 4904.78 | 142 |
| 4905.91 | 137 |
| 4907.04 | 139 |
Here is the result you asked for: 4898.01 A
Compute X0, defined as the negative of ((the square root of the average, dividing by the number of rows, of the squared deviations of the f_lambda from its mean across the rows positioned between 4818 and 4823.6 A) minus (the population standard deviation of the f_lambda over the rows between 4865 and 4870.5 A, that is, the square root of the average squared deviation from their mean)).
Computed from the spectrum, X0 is 6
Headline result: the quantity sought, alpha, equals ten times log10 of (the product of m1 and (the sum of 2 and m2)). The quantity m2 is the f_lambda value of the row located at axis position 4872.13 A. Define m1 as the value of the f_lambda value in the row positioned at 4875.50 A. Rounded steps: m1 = 126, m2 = 128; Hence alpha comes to 42.1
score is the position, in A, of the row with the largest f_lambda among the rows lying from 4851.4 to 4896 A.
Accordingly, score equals 4867.65 A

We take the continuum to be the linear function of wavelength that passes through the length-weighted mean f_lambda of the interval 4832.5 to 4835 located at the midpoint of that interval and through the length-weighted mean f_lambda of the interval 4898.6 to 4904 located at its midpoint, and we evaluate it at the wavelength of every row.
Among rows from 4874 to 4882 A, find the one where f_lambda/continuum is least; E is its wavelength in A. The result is 4875.50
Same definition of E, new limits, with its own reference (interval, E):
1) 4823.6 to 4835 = 4829.69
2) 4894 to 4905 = 4902.52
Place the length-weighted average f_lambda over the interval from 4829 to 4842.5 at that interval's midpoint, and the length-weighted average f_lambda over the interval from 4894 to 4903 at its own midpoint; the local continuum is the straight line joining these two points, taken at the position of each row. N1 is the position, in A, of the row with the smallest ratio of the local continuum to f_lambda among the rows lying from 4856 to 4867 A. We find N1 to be 4858.69 A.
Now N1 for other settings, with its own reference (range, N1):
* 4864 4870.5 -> 4867.65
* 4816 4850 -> 4846.40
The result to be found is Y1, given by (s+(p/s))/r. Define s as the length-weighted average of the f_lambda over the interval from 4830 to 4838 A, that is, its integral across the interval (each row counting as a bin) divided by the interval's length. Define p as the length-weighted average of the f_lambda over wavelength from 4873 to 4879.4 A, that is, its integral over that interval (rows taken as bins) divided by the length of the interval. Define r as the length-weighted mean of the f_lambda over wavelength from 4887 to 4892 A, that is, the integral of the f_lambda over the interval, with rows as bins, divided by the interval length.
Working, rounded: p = 134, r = 133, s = 145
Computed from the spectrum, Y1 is 1.10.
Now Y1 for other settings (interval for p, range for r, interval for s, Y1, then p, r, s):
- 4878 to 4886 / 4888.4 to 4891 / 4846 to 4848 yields 1.12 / 139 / 133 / 148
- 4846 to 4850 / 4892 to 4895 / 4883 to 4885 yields 0.99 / 143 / 143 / 141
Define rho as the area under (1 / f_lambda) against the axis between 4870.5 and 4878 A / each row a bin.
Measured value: 0.0571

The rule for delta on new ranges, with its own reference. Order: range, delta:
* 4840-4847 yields 4840.82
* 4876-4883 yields 4882.24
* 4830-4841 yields 4840.82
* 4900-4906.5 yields 4905.91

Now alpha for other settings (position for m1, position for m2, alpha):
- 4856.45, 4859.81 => 41.6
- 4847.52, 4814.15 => 42.8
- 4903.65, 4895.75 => 43.2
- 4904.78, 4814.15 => 43.0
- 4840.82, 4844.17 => 43.3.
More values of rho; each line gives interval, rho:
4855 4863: 0.0661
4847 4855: 0.0584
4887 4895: 0.0586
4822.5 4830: 0.0523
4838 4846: 0.0540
